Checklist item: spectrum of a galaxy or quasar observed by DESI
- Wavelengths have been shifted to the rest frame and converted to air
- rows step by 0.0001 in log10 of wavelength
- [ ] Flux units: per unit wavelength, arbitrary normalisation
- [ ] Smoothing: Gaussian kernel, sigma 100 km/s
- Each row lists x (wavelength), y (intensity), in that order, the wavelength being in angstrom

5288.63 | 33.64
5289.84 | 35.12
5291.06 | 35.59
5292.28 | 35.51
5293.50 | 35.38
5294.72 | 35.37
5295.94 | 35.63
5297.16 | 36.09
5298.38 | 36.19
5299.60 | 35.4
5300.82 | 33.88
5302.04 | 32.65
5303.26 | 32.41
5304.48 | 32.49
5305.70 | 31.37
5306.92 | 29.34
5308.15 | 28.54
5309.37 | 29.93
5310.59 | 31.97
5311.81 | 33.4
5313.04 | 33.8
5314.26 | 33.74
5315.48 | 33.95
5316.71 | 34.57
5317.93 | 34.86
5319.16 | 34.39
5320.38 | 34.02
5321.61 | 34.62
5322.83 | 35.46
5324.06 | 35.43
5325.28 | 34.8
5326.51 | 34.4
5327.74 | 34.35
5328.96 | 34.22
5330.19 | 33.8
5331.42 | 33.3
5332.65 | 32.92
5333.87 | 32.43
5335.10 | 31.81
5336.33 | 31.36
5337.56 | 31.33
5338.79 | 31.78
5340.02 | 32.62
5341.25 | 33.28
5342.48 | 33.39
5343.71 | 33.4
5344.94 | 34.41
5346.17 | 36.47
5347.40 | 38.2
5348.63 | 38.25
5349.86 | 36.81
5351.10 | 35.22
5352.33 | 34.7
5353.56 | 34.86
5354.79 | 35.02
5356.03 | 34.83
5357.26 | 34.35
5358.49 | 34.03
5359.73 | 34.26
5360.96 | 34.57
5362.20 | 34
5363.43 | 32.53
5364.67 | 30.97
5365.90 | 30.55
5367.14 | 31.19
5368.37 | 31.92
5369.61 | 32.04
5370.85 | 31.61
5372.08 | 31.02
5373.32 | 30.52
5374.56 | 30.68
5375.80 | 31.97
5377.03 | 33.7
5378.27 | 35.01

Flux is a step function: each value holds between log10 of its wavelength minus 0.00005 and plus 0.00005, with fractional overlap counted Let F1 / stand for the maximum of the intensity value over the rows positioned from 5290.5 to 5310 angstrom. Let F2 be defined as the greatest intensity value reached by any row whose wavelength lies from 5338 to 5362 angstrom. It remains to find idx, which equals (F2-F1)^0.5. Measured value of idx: 1.44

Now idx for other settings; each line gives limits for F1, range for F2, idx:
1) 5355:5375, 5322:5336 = 0.79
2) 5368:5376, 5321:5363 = 2.49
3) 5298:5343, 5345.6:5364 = 1.44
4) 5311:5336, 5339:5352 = 1.67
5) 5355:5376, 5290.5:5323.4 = 1.17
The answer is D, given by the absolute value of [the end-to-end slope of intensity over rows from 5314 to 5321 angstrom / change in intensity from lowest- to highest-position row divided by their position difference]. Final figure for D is 0.05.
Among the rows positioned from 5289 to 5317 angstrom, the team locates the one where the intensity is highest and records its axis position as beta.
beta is 5298.38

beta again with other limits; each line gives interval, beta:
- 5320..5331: 5322.83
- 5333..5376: 5348.63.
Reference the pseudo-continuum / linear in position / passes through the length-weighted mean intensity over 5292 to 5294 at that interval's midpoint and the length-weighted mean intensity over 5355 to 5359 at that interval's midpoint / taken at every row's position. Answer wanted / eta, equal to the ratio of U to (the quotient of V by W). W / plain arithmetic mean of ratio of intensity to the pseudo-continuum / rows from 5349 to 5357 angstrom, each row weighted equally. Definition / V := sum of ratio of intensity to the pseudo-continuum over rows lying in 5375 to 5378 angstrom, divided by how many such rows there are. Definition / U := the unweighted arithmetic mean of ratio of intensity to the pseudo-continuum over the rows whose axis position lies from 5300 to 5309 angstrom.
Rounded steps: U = 0.89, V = 0.960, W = 1.02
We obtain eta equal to 0.95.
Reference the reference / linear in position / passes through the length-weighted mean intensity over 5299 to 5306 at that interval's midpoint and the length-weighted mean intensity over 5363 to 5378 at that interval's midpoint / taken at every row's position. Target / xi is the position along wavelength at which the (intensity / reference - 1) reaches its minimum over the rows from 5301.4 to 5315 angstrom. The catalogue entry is 5308.15 angstrom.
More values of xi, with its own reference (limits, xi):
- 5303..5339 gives 5308.15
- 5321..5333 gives 5332.65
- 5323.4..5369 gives 5365.90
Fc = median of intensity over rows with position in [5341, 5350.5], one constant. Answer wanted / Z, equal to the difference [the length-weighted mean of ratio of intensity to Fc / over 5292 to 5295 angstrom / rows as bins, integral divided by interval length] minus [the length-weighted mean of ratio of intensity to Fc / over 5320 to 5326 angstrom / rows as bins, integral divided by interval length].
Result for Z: 0.01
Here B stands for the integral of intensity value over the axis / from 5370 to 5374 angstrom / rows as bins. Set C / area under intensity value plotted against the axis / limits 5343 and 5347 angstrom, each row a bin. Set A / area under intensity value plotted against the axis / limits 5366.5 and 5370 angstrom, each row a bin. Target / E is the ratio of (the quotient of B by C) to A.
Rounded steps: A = 111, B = 124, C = 140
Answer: 0.0080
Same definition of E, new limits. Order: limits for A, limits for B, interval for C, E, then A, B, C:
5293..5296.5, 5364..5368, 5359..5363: 0.0073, 124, 124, 137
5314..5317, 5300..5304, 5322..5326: 0.0092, 102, 132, 141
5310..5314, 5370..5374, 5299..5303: 0.0069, 132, 124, 135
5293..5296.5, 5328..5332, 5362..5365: 0.0112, 124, 135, 97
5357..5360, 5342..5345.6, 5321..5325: 0.0084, 102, 122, 141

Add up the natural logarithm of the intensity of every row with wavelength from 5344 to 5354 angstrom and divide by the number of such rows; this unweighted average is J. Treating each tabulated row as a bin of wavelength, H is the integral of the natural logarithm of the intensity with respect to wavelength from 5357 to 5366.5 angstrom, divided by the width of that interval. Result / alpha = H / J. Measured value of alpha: 0.98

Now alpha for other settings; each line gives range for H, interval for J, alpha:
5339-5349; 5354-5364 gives 1.00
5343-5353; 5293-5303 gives 1.01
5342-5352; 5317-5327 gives 1.01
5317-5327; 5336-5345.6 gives 1.02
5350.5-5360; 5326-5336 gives 1.01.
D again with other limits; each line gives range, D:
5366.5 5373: 0.03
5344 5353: 0.04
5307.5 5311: 1.41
